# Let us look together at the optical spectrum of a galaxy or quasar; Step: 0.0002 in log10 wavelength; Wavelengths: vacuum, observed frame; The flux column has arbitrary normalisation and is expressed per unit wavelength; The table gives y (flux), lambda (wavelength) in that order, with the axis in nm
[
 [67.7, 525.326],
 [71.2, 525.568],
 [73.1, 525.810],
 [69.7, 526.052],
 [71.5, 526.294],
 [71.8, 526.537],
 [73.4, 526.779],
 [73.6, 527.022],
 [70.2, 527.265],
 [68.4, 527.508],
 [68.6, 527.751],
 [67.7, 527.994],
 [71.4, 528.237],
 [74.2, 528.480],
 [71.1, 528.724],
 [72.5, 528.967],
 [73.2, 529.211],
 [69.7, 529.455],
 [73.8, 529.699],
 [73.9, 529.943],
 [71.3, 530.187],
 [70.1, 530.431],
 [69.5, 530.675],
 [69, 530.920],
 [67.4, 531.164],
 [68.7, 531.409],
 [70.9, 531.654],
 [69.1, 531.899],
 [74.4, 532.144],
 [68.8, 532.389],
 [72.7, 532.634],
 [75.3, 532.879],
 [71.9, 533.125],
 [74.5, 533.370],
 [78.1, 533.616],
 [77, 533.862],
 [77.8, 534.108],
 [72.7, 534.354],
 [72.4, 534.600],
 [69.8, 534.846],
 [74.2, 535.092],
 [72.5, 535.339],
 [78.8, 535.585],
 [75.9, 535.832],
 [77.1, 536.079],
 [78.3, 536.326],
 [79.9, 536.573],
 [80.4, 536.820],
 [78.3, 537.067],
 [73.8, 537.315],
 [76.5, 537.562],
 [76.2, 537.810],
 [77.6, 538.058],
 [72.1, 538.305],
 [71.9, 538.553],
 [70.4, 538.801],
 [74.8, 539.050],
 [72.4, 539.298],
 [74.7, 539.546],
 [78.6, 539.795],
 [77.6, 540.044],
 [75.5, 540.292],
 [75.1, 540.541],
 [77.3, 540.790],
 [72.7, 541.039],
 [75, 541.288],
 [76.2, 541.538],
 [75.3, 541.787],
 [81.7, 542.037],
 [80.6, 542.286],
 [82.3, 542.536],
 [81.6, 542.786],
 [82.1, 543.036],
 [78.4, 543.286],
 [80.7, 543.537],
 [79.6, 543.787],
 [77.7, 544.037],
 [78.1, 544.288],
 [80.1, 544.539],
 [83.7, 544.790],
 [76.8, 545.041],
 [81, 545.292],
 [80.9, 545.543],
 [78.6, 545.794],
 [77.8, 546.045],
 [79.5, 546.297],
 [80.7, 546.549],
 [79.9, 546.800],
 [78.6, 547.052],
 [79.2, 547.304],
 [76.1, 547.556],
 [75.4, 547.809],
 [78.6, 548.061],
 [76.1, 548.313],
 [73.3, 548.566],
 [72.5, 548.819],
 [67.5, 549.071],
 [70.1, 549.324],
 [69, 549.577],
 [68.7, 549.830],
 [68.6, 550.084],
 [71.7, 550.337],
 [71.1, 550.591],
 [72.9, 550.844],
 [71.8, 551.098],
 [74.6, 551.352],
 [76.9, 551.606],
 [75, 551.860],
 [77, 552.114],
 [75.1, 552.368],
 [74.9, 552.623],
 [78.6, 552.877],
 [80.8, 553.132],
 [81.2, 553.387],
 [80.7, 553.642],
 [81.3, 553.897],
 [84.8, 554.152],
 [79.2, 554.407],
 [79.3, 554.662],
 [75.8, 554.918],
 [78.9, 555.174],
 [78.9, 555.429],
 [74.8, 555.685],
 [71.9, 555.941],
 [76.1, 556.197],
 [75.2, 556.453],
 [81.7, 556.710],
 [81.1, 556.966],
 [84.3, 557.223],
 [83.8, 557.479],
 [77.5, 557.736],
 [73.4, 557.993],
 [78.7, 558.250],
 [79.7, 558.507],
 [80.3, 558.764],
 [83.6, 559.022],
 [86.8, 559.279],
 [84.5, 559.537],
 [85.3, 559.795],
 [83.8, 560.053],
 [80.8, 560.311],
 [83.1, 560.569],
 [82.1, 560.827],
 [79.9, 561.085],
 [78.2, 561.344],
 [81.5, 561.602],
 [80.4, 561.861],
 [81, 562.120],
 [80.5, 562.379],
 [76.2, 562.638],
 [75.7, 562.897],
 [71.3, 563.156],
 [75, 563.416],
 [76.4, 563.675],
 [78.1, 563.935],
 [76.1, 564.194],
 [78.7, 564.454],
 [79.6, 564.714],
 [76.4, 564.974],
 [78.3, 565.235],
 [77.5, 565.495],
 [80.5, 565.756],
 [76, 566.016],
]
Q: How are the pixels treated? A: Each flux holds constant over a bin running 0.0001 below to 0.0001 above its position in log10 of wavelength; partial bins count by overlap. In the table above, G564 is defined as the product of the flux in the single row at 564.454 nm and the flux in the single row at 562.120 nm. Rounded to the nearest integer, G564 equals 6375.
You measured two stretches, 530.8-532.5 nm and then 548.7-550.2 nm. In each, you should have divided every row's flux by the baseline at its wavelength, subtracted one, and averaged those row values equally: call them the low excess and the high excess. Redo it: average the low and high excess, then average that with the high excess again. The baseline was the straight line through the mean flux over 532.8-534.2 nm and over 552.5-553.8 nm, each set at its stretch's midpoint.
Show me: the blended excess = -0.11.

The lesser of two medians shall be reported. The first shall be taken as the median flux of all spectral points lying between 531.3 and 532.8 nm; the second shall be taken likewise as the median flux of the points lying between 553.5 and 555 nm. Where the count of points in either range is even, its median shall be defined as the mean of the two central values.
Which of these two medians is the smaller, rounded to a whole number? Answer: 70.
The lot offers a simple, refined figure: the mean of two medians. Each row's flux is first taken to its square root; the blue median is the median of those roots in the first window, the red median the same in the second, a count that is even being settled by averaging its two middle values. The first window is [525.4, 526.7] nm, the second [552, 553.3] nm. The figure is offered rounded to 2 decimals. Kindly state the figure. 8.62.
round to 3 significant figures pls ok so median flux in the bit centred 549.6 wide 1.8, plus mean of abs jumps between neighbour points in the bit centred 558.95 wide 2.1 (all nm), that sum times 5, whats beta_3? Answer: 357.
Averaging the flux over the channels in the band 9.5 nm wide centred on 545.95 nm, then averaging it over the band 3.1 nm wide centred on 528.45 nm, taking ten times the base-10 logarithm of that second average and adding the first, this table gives 95.5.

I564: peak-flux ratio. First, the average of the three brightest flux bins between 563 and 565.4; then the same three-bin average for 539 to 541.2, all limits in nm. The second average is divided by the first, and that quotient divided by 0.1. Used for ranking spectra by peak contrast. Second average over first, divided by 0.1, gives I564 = 9.87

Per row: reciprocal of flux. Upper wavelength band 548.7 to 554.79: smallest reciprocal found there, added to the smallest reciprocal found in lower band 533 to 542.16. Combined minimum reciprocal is 0.0240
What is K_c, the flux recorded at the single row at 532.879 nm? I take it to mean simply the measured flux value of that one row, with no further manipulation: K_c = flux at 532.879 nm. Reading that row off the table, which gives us 75.3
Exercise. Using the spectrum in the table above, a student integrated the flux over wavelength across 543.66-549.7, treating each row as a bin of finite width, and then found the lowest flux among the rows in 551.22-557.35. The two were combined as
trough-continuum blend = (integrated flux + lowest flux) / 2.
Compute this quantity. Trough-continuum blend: 269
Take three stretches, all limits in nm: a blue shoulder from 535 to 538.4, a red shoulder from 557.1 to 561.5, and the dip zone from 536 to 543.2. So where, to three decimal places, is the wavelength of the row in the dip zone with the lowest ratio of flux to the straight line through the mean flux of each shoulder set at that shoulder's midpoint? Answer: 538.801 nm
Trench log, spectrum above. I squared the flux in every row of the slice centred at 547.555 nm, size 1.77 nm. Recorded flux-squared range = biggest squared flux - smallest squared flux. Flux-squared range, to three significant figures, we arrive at 699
